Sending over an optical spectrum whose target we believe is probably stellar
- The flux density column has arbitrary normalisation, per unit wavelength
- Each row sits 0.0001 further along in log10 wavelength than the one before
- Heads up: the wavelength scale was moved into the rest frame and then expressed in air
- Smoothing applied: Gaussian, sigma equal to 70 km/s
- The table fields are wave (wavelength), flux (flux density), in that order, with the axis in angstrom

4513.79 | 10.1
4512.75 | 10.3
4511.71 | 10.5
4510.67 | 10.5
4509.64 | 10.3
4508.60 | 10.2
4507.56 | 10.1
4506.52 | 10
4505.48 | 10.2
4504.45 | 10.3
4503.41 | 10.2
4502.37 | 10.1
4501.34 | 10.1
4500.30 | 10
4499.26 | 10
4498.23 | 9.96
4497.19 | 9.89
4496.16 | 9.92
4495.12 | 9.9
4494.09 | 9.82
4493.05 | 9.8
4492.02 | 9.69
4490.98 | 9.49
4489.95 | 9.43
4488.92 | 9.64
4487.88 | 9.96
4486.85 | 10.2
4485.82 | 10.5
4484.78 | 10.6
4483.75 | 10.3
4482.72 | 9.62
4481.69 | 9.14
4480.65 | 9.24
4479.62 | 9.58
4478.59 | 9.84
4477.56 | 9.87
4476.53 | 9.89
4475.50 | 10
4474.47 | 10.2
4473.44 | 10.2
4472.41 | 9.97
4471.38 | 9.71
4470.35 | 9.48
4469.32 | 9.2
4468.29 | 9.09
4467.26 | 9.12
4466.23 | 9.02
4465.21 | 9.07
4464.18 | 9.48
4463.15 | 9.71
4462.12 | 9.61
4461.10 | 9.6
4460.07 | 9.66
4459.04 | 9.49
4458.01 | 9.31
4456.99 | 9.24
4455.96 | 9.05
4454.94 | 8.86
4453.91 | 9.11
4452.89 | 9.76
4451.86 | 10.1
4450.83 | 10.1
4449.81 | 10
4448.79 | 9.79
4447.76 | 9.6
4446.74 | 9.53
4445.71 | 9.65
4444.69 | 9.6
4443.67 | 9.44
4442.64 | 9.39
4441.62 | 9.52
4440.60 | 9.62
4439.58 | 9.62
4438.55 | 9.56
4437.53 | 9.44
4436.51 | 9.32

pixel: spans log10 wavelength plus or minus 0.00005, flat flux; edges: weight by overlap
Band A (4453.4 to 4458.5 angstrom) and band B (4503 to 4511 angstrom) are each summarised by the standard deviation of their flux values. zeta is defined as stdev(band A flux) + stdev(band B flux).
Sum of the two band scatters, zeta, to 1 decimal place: 0.3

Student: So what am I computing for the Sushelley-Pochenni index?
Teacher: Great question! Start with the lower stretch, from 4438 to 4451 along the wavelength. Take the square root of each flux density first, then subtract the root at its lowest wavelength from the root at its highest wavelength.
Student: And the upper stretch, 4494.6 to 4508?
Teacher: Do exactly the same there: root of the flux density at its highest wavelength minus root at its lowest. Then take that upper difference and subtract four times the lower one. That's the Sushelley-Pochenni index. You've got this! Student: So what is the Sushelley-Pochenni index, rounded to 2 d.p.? -0.31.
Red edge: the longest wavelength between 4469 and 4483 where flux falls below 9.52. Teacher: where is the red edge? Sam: 4481.69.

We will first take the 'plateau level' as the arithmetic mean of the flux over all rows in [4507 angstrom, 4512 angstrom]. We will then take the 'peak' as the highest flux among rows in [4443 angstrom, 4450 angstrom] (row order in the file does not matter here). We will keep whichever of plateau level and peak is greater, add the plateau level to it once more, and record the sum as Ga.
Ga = 20.6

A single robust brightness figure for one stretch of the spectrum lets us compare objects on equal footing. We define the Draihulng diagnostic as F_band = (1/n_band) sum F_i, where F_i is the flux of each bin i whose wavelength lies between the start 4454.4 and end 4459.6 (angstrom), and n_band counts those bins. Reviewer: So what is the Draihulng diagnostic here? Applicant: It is 9.19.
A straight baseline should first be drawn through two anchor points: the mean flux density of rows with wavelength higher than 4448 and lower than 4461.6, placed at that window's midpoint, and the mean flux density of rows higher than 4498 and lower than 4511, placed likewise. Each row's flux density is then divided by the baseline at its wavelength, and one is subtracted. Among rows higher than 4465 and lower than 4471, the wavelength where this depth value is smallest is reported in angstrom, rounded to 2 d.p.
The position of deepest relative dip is 4466.23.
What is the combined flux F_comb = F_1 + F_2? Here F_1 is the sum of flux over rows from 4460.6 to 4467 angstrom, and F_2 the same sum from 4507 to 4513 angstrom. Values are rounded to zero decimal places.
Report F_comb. 118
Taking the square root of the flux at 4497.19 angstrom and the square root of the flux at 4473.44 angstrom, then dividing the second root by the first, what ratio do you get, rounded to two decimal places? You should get 1.02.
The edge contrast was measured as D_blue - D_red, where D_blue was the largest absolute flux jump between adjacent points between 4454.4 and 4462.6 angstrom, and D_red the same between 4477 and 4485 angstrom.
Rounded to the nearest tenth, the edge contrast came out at -0.5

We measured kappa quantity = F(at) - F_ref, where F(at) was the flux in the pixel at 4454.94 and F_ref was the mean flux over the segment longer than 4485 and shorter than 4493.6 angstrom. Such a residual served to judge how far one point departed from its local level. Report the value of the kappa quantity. -1.0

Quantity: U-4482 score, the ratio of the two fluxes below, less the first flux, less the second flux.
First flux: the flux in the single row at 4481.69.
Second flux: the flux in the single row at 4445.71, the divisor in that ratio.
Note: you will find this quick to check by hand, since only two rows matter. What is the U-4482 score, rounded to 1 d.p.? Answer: -17.8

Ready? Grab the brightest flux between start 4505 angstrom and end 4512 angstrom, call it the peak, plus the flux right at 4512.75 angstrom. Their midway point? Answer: 10.4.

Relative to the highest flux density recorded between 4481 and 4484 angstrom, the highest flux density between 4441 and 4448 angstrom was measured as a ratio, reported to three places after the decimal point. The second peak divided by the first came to 0.937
